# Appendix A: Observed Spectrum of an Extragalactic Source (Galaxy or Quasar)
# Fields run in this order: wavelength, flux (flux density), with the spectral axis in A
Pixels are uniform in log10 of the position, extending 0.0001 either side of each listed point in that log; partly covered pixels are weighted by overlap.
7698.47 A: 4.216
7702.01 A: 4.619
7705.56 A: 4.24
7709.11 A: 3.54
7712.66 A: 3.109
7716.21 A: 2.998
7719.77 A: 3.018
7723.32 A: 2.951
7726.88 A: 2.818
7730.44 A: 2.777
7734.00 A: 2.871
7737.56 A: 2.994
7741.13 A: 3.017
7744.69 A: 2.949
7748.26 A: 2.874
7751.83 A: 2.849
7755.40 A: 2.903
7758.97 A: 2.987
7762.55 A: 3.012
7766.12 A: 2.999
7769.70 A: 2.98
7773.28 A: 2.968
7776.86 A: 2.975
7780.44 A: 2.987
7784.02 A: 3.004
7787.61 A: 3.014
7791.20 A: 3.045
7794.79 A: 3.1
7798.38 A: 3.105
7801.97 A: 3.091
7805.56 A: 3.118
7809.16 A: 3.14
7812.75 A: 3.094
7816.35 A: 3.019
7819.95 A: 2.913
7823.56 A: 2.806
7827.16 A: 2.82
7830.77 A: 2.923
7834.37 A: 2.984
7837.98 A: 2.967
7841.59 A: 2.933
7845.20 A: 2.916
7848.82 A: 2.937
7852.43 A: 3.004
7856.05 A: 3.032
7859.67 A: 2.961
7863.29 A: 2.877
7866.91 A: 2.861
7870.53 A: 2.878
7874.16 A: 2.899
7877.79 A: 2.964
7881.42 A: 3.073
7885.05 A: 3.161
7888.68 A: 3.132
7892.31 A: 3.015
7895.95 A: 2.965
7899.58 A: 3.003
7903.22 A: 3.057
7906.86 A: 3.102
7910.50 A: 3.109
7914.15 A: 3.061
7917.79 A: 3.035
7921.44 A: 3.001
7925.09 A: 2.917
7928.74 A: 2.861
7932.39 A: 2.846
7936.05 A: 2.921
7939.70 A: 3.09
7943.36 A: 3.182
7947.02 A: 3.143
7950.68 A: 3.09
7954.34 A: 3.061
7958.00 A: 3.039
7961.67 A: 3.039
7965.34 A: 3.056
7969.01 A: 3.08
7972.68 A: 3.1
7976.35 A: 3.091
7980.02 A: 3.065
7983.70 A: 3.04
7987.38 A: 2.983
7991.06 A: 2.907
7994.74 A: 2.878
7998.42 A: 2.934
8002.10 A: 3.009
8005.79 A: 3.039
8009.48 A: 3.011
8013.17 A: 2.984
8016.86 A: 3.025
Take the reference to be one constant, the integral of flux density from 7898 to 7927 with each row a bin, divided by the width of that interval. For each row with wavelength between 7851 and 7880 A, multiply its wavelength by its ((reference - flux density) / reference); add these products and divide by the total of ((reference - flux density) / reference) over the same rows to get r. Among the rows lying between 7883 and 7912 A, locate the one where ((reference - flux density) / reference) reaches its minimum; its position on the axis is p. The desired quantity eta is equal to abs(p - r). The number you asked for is 17.2 A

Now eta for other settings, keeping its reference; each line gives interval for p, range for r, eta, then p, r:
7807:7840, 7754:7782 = 42.7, 7809.16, 7766.5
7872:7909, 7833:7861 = 39.4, 7885.05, 7845.7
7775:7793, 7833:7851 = 51.6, 7791.20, 7842.8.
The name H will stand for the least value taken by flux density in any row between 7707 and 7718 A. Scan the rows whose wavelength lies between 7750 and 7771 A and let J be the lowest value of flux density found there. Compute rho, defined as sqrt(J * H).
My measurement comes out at 2.92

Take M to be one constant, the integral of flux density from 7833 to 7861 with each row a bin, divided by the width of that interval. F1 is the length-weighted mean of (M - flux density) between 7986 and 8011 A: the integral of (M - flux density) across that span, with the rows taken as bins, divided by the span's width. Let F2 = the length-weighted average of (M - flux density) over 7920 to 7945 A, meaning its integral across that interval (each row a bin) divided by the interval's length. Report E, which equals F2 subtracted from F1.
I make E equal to 0.01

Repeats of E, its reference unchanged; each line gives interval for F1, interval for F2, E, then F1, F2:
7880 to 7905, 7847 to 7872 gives -0.12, -0.09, 0.03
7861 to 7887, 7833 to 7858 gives 0.01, 0.01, 0.00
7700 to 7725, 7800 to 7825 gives -0.48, -0.54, -0.06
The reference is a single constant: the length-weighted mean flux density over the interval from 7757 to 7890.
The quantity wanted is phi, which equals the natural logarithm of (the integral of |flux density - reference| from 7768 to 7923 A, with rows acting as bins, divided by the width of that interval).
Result -2.65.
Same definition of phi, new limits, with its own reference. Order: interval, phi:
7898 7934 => -2.55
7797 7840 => -2.35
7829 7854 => -3.15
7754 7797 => -3.46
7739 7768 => -2.90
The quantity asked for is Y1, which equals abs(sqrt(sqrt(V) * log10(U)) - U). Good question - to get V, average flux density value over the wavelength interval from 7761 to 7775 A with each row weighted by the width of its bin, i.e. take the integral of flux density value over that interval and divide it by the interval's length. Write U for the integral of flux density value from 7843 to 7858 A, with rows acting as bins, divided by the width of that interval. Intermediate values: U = 2.97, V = 2.99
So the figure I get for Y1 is 2.07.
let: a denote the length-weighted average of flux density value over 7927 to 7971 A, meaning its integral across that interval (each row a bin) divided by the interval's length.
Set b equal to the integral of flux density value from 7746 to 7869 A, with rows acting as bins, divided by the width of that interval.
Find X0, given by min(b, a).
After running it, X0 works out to 2.98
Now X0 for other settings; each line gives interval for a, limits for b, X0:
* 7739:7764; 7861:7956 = 2.94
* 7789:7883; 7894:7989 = 2.98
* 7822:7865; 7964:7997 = 2.93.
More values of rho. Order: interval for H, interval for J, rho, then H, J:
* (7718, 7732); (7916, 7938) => 2.81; 2.777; 2.846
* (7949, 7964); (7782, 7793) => 3.02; 3.039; 3.004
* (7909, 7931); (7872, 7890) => 2.88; 2.861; 2.899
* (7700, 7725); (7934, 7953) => 2.94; 2.951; 2.921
